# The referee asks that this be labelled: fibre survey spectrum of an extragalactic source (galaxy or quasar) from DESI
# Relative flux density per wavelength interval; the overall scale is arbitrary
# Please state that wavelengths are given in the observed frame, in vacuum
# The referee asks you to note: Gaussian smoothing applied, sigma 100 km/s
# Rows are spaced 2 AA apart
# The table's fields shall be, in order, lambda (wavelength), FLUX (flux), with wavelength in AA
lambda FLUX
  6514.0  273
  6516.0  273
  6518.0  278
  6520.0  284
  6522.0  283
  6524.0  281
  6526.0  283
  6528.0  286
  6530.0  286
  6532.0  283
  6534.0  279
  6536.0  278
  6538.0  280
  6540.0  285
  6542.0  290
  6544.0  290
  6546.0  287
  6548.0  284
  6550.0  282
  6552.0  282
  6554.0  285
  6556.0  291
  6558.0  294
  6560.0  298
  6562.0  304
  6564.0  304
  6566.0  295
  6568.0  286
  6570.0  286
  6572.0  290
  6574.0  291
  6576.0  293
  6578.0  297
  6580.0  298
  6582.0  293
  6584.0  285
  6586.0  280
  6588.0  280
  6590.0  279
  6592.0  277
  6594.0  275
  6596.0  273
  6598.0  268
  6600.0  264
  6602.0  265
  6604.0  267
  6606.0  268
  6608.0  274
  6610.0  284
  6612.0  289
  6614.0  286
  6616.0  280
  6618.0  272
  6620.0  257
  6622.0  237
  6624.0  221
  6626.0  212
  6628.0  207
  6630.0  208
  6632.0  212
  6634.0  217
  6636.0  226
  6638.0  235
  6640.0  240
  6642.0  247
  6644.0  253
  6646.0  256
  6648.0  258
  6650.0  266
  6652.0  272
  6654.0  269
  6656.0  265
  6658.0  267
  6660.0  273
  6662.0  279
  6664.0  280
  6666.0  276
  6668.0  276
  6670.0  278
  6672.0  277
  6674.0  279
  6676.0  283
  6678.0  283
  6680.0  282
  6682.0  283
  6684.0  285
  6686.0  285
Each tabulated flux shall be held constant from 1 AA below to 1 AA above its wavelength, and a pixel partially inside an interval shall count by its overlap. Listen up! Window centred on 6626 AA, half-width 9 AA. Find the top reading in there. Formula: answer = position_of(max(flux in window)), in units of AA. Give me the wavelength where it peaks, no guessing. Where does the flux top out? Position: 6618.0 AA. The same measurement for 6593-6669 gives 6612.0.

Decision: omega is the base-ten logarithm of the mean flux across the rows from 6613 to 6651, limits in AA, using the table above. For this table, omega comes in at 2.383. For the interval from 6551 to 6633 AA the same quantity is 2.437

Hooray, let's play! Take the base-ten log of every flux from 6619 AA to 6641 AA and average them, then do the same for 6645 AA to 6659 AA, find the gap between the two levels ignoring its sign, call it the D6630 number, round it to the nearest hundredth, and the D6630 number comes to 0.07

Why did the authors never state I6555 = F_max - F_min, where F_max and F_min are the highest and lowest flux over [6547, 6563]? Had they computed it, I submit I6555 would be 22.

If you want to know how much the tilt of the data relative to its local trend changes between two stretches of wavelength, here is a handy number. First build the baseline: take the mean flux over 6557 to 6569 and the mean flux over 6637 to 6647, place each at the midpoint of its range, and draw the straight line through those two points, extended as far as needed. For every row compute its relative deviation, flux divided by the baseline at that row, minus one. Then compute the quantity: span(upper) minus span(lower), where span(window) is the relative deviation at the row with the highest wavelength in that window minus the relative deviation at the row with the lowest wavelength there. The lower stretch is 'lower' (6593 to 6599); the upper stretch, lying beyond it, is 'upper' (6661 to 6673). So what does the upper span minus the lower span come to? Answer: 0.04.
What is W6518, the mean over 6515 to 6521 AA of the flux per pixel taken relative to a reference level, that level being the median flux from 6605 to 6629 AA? 1.03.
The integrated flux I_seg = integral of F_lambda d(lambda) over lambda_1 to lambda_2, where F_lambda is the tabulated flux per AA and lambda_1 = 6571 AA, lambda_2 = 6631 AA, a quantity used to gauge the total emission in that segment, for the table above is 16140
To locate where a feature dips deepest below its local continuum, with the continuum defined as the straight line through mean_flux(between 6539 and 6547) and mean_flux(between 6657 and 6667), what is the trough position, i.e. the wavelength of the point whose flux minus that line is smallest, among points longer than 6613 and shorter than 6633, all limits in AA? 6628.0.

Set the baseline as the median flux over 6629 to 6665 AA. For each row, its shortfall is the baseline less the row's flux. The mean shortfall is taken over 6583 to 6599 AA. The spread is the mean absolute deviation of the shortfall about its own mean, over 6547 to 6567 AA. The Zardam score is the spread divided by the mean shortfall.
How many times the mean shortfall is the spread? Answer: 0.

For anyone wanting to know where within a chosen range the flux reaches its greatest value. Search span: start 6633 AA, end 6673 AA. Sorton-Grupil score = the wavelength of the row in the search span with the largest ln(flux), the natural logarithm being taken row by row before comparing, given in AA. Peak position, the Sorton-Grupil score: 6664.0 AA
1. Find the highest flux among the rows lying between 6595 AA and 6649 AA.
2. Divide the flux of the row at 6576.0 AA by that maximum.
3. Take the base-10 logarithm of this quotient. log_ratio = 0.006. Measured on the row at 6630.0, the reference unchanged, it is -0.143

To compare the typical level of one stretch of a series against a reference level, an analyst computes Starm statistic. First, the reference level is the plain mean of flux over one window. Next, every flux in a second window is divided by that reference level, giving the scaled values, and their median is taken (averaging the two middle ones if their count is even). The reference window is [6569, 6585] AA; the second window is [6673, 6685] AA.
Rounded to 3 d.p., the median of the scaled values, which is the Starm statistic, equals 0.970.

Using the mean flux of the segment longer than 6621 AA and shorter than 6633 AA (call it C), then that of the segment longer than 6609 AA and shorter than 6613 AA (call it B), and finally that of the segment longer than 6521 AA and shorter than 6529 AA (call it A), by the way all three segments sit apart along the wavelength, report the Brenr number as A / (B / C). 214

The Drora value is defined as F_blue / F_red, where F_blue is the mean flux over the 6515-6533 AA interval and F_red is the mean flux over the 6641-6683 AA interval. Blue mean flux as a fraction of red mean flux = 1.04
